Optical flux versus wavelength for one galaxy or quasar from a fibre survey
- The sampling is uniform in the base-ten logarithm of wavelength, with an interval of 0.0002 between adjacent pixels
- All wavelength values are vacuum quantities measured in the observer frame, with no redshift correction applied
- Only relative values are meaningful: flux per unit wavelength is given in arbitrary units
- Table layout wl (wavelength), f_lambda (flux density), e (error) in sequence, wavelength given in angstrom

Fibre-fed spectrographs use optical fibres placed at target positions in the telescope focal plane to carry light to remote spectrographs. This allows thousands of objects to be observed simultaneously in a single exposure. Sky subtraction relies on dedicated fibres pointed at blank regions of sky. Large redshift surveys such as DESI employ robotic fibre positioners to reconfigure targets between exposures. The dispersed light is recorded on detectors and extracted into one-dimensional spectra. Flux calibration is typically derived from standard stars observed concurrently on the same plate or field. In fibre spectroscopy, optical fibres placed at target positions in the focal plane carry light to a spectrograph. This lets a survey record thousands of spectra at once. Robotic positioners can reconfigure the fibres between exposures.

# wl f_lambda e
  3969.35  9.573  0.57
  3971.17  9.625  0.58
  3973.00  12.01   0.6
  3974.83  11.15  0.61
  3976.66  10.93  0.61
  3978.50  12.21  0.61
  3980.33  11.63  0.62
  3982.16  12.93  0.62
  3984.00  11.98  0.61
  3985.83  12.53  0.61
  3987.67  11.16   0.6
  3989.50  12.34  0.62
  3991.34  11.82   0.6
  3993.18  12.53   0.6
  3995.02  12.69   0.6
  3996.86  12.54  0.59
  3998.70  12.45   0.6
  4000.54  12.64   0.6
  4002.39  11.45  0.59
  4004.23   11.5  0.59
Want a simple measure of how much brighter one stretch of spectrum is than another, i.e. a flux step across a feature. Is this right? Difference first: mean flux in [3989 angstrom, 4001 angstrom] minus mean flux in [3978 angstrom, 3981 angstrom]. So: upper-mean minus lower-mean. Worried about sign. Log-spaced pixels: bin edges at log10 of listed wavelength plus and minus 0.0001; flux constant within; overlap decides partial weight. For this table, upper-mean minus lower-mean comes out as 0.51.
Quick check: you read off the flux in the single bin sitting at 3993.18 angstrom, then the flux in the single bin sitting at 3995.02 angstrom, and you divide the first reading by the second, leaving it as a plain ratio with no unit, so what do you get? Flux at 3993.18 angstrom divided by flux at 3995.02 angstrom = 0.99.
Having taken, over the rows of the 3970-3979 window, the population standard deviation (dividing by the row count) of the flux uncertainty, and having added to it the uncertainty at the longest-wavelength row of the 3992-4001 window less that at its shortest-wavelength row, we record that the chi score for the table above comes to 0.012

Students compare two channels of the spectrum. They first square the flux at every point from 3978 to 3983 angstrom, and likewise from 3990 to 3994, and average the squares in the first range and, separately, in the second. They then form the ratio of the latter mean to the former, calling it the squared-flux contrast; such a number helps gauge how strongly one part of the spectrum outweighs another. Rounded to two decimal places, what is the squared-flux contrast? 0.99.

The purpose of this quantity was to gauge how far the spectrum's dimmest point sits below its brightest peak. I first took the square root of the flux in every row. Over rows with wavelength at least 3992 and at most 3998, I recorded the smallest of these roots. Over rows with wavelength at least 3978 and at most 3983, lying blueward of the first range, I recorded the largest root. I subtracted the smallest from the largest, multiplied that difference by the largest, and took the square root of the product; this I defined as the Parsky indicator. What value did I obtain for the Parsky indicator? 0.45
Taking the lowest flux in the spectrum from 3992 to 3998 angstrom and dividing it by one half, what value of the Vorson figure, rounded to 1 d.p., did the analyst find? 25.1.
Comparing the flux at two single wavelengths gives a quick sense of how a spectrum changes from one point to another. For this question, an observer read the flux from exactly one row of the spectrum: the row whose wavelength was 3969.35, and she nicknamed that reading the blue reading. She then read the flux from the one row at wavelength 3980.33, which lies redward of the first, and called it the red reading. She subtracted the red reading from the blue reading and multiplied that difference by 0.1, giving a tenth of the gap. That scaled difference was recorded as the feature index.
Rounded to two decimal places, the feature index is -0.21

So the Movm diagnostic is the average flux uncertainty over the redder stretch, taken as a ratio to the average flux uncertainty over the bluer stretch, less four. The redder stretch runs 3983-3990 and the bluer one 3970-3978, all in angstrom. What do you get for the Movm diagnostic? -2.983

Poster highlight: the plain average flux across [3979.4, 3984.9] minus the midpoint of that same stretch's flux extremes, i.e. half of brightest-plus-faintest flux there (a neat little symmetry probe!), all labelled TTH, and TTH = -0.10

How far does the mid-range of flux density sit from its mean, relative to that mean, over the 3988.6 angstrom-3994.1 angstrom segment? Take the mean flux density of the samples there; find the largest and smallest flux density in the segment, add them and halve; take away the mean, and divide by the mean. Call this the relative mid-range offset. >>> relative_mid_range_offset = -0.004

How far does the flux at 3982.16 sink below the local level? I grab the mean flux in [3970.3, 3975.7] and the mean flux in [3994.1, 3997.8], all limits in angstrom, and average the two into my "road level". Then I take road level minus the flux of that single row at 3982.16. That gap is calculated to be -1.2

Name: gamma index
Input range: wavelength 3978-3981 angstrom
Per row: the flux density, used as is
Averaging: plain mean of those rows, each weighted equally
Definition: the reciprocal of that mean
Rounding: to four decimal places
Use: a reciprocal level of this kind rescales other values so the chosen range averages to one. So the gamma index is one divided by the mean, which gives 0.0839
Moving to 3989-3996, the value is 0.0810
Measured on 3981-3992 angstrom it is 0.0825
